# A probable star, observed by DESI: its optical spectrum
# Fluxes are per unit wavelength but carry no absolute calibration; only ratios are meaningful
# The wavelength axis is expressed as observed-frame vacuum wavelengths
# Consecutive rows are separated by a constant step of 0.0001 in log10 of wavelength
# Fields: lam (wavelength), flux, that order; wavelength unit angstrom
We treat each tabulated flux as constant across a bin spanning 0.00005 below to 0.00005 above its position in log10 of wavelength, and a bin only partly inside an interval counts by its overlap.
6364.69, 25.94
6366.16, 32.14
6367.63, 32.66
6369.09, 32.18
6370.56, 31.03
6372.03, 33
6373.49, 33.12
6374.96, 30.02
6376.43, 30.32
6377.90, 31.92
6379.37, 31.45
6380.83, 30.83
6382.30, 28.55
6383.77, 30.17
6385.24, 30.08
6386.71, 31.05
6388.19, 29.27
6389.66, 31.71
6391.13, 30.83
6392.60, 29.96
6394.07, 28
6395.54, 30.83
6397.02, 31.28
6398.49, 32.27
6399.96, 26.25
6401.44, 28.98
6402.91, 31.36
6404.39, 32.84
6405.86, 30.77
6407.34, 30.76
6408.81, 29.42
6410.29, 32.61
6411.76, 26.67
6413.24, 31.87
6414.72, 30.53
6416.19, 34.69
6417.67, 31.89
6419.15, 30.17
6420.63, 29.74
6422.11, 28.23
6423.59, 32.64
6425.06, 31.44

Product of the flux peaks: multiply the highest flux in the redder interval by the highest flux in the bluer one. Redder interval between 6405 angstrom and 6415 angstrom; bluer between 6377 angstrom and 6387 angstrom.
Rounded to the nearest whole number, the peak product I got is 1041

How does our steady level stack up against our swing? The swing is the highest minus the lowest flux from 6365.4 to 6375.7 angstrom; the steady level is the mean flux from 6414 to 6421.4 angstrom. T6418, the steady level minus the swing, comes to 28.3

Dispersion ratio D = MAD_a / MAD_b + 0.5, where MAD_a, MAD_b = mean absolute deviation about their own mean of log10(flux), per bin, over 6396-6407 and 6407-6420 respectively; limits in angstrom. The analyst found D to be 1.6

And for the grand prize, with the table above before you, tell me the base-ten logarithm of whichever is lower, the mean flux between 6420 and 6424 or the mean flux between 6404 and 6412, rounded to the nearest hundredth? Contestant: 1.48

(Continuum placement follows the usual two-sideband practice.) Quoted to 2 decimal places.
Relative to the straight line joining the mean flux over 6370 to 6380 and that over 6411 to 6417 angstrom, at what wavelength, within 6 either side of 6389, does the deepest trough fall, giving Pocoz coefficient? 6394.07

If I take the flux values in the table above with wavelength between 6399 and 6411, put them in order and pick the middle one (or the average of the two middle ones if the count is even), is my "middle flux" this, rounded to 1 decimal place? 30.8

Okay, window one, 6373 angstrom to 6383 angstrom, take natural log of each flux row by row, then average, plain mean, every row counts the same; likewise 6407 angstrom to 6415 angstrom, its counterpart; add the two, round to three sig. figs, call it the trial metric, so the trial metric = 6.84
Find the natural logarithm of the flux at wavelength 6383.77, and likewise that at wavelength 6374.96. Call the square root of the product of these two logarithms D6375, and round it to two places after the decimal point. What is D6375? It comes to 3.40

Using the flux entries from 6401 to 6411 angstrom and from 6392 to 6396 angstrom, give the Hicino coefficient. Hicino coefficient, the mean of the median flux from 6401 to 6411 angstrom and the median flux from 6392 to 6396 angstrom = 30.4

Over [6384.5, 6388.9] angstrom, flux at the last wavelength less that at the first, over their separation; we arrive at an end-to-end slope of -0.27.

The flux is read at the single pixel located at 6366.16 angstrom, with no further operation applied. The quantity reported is 32.14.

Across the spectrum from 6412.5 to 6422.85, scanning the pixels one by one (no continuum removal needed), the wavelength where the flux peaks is 6416.19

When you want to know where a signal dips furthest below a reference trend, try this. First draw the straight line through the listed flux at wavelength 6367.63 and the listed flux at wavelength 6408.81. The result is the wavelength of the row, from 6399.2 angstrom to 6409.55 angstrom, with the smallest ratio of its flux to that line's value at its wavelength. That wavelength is 6399.96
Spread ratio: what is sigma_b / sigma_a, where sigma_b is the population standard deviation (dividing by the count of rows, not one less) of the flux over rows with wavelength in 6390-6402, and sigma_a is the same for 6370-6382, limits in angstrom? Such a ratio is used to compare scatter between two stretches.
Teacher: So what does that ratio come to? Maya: 1.70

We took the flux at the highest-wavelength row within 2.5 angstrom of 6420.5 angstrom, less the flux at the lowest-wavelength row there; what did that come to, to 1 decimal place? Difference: -1.9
